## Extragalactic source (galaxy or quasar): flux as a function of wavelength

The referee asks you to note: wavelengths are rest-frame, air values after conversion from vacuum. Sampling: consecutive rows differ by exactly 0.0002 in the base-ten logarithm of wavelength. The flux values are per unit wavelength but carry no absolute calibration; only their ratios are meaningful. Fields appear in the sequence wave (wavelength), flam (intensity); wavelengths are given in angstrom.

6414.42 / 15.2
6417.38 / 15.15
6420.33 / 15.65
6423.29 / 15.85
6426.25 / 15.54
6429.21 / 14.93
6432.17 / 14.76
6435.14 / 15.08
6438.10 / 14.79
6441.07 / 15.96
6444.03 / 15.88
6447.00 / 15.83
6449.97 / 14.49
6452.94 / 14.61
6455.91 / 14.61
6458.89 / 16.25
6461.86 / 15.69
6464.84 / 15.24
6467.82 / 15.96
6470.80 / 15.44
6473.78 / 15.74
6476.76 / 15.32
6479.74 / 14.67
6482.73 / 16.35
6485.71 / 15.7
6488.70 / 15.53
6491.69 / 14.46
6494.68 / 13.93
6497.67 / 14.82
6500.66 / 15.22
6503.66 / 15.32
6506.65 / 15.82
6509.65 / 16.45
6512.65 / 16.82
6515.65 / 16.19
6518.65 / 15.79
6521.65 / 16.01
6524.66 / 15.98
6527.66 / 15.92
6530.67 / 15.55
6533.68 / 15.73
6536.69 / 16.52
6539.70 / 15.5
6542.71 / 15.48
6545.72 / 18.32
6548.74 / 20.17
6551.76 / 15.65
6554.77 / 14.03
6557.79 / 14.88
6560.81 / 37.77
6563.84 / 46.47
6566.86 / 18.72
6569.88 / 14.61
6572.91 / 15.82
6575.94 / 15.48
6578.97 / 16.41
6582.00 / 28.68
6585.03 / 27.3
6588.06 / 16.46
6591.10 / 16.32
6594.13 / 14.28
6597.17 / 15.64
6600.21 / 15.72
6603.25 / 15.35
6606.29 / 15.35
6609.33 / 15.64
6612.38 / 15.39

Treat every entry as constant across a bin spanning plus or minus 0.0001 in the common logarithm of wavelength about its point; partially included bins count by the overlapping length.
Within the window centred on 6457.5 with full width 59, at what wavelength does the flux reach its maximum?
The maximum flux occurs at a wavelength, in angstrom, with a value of 6482.73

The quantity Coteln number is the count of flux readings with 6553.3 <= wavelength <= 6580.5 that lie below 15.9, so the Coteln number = 5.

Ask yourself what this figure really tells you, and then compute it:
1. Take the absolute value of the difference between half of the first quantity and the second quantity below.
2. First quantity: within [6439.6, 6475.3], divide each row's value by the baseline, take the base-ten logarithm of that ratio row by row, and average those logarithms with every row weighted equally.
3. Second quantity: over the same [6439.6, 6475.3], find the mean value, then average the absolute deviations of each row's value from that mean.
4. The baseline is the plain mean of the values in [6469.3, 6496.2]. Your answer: 0.49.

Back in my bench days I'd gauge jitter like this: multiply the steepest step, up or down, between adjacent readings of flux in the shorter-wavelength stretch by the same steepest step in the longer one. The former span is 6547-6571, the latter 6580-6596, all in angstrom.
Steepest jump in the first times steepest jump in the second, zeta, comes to 301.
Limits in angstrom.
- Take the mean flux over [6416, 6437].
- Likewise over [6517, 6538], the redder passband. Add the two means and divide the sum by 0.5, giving 62.4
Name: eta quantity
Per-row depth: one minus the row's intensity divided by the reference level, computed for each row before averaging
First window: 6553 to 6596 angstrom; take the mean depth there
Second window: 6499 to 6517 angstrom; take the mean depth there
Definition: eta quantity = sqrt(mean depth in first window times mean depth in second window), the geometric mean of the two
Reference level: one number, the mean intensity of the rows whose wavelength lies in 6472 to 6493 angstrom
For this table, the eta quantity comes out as 0.12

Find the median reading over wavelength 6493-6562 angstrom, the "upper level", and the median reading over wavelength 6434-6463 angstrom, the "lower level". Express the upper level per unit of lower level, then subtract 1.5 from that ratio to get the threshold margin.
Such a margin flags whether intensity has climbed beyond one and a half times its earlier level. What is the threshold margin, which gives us -0.47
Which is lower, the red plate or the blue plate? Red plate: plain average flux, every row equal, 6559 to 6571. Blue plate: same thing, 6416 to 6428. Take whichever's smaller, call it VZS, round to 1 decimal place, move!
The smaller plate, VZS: 15.5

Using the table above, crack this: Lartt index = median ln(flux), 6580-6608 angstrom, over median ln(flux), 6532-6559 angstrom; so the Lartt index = 1.00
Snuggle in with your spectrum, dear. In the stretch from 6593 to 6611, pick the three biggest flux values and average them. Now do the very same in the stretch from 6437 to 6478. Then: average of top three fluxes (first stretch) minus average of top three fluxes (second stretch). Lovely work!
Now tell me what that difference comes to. -0.4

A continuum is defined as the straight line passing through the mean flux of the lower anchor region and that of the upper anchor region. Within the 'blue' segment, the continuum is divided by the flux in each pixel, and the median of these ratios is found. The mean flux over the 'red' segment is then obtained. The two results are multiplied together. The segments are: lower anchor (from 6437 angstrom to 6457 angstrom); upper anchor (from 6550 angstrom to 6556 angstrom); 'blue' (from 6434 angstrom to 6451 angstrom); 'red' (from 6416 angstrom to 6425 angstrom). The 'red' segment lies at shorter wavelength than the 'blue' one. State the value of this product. 15.3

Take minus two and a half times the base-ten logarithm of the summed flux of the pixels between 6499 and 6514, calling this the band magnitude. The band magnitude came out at -4.75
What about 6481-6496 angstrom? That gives -4.70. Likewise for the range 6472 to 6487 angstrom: -4.73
